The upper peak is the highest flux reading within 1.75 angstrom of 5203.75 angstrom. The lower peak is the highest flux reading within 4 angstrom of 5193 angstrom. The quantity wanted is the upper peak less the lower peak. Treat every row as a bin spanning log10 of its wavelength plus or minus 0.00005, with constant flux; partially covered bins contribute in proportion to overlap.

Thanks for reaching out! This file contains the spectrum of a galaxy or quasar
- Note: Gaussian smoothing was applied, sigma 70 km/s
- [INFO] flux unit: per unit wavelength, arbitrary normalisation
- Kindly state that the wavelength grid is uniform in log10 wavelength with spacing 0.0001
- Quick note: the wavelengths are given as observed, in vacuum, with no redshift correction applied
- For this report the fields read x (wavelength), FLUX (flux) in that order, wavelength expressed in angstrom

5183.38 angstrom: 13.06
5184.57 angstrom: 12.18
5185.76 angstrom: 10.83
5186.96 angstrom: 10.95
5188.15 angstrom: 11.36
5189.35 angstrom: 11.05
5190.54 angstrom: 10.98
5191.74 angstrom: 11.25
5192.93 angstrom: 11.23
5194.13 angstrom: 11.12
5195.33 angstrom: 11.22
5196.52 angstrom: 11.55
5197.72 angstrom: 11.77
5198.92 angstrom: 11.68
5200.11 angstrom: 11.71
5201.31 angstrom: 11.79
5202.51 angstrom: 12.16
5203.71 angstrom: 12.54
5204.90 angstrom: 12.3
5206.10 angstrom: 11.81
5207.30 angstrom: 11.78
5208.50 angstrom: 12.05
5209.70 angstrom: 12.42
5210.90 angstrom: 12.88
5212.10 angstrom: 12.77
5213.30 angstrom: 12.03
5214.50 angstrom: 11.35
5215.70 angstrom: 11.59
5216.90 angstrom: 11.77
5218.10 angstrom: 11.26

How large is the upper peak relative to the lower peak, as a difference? 0.99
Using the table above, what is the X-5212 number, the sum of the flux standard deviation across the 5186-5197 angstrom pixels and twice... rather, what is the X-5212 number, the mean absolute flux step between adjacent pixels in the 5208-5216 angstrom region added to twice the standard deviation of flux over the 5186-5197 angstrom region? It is 0.8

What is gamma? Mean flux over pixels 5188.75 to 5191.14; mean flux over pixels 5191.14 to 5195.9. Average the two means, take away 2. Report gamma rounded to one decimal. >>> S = 9.1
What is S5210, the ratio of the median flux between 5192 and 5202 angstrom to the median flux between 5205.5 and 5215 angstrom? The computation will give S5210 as 0.96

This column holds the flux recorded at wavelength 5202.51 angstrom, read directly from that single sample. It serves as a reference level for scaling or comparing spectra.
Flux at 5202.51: 12.16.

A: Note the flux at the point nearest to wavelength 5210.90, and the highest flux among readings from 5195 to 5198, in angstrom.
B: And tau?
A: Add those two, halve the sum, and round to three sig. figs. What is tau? 12.3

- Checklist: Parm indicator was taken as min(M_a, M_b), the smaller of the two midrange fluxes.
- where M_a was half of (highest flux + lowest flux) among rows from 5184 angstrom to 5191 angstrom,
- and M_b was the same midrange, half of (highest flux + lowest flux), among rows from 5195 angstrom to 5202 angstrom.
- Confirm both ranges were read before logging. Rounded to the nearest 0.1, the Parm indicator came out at 11.5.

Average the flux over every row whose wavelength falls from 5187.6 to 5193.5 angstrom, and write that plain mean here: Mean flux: 11.17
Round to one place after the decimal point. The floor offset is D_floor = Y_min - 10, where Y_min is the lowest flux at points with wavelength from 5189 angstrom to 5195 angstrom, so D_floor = 1.0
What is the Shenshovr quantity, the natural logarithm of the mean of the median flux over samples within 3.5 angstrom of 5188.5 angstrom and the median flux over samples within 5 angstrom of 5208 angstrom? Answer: 2.46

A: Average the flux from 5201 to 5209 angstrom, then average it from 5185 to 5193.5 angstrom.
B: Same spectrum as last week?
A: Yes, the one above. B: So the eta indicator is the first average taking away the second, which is 1.0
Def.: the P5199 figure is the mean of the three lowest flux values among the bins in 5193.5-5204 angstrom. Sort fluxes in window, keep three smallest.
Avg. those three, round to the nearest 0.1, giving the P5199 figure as 11.3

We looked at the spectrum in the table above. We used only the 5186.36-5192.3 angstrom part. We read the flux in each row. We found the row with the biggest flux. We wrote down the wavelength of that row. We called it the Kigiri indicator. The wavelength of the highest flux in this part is 5188.15 angstrom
